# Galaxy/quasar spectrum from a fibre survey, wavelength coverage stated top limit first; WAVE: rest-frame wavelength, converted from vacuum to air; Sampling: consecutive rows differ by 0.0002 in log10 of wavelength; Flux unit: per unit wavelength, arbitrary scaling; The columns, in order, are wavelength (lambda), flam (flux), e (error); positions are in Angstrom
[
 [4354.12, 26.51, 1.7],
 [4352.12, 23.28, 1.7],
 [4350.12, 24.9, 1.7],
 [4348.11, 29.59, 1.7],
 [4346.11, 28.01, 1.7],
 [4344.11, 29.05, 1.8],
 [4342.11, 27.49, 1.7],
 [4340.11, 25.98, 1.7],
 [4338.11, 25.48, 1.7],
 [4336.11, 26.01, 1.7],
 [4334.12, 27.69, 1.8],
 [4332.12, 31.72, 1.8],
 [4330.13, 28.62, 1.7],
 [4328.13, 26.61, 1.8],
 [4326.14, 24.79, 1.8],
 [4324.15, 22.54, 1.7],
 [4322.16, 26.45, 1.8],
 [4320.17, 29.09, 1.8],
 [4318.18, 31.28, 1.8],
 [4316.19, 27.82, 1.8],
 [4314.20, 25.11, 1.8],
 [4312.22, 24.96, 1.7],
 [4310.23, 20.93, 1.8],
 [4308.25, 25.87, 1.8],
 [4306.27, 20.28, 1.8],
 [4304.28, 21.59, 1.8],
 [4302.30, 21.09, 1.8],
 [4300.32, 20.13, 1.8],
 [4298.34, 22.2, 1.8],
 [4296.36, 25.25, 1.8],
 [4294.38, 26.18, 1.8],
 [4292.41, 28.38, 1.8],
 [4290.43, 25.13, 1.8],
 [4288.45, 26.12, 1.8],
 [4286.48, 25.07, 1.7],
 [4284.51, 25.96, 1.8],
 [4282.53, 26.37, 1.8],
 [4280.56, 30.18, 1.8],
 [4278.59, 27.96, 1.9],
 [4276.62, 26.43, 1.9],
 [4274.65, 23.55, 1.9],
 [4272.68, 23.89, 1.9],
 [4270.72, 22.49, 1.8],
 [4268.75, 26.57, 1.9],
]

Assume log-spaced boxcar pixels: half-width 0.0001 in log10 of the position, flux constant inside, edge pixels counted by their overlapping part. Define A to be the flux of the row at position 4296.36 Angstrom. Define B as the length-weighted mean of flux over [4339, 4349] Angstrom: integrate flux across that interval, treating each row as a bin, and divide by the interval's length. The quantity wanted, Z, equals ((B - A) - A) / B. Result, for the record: -0.80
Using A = 25.25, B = 28.0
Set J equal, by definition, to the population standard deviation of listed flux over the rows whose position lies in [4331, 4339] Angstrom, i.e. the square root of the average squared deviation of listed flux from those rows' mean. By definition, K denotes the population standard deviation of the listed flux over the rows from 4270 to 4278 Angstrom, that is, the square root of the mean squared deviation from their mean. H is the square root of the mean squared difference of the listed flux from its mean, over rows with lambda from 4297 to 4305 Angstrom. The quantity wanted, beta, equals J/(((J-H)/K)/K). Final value 3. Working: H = 0.8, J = 2.45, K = 1.4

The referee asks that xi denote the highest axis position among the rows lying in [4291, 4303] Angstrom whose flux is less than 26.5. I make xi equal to 4302.30 Angstrom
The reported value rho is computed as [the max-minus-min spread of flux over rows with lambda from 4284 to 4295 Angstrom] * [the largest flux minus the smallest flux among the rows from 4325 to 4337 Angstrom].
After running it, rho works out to 23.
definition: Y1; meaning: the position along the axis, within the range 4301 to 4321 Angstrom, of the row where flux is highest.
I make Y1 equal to 4318.18 Angstrom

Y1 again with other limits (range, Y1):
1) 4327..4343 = 4332.12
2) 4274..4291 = 4280.56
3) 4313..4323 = 4318.18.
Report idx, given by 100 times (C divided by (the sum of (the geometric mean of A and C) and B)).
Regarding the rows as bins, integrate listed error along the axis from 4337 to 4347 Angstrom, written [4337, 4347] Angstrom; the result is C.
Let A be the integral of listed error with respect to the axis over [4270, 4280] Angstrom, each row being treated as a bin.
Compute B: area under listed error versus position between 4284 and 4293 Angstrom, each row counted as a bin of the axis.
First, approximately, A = 18.8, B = 16.00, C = 17.2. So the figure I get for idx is 50.6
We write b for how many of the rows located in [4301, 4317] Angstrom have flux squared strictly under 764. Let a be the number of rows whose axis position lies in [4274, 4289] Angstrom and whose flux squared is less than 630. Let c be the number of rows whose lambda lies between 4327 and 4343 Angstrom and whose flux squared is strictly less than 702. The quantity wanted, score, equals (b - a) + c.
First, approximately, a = 2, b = 7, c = 3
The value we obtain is 8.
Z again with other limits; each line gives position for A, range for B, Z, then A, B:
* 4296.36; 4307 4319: -0.96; 25.25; 25.8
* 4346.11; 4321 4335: -1.08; 28.01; 26.9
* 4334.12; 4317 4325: -1.02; 27.69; 27.4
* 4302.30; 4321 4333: -0.57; 21.09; 26.8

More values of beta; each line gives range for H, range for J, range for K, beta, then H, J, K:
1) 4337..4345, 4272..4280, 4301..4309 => 20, 1.4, 1.82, 2.2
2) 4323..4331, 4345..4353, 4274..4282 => 60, 2.2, 2.49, 2.4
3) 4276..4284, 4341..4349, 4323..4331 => -6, 1.5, 0.83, 2.2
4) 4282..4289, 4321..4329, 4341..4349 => 1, 0.5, 1.64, 0.8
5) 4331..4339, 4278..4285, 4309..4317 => -13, 2.4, 1.66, 2.5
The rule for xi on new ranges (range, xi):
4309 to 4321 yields 4314.20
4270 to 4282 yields 4276.62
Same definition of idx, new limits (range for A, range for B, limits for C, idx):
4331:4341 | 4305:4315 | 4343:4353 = 49.0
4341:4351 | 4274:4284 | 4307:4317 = 49.4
